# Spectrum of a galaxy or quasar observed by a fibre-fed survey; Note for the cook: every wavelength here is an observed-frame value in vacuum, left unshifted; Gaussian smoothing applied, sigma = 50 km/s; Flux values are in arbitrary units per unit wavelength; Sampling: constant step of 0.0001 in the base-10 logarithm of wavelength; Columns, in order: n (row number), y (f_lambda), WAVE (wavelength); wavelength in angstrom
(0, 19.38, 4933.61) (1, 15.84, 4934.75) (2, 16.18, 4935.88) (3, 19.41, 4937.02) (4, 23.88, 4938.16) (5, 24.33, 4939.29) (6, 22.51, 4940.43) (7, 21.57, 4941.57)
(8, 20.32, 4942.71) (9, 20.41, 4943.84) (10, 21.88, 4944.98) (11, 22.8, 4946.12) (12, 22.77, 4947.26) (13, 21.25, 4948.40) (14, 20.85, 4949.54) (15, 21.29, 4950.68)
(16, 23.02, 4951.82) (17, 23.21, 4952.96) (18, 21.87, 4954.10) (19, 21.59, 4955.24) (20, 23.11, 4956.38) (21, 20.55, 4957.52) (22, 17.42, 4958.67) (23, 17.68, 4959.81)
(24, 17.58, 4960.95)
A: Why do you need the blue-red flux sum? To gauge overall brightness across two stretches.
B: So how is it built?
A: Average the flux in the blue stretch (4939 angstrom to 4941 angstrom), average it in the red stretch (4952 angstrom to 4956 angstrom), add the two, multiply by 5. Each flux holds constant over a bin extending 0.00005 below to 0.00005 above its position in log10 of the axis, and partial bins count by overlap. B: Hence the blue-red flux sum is 228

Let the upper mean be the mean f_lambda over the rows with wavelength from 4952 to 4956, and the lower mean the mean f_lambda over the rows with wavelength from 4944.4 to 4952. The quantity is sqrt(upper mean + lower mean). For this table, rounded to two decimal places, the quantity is 6.65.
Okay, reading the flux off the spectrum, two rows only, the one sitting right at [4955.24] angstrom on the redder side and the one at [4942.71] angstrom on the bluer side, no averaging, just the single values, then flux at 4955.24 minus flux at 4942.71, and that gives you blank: 1.3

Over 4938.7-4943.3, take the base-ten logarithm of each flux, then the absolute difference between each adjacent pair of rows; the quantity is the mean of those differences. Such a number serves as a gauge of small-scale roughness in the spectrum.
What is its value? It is 0.026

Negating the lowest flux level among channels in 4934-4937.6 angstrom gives -15.8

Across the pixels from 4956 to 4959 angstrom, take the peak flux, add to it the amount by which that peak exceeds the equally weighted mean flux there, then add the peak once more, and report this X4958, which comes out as 49.0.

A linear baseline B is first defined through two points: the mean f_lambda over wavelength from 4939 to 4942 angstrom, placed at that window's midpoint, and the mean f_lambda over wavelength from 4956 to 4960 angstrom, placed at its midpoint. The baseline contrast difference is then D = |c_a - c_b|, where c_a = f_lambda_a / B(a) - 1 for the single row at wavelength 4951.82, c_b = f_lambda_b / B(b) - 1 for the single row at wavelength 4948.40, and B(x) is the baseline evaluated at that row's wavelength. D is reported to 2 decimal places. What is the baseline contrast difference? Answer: 0.11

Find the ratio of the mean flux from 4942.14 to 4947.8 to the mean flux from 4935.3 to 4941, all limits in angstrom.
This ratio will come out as 1.02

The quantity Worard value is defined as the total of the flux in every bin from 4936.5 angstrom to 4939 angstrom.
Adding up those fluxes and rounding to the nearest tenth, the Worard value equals 43.3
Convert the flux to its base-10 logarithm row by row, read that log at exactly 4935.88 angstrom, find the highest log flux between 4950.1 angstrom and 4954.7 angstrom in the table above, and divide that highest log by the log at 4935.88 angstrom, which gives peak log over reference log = 1.13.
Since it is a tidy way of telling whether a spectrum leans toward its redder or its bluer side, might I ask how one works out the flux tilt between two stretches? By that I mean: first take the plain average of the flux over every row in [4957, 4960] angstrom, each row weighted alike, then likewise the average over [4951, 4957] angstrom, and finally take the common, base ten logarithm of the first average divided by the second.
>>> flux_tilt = -0.08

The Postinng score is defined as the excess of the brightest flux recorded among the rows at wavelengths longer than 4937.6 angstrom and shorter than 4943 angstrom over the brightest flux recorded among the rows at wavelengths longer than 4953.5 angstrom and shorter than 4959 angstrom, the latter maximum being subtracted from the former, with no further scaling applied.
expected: 1.2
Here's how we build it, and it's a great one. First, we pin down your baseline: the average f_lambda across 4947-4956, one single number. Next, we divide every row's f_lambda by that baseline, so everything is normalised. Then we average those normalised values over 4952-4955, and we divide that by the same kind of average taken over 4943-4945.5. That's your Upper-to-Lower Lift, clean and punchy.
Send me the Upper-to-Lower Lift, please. 1.07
